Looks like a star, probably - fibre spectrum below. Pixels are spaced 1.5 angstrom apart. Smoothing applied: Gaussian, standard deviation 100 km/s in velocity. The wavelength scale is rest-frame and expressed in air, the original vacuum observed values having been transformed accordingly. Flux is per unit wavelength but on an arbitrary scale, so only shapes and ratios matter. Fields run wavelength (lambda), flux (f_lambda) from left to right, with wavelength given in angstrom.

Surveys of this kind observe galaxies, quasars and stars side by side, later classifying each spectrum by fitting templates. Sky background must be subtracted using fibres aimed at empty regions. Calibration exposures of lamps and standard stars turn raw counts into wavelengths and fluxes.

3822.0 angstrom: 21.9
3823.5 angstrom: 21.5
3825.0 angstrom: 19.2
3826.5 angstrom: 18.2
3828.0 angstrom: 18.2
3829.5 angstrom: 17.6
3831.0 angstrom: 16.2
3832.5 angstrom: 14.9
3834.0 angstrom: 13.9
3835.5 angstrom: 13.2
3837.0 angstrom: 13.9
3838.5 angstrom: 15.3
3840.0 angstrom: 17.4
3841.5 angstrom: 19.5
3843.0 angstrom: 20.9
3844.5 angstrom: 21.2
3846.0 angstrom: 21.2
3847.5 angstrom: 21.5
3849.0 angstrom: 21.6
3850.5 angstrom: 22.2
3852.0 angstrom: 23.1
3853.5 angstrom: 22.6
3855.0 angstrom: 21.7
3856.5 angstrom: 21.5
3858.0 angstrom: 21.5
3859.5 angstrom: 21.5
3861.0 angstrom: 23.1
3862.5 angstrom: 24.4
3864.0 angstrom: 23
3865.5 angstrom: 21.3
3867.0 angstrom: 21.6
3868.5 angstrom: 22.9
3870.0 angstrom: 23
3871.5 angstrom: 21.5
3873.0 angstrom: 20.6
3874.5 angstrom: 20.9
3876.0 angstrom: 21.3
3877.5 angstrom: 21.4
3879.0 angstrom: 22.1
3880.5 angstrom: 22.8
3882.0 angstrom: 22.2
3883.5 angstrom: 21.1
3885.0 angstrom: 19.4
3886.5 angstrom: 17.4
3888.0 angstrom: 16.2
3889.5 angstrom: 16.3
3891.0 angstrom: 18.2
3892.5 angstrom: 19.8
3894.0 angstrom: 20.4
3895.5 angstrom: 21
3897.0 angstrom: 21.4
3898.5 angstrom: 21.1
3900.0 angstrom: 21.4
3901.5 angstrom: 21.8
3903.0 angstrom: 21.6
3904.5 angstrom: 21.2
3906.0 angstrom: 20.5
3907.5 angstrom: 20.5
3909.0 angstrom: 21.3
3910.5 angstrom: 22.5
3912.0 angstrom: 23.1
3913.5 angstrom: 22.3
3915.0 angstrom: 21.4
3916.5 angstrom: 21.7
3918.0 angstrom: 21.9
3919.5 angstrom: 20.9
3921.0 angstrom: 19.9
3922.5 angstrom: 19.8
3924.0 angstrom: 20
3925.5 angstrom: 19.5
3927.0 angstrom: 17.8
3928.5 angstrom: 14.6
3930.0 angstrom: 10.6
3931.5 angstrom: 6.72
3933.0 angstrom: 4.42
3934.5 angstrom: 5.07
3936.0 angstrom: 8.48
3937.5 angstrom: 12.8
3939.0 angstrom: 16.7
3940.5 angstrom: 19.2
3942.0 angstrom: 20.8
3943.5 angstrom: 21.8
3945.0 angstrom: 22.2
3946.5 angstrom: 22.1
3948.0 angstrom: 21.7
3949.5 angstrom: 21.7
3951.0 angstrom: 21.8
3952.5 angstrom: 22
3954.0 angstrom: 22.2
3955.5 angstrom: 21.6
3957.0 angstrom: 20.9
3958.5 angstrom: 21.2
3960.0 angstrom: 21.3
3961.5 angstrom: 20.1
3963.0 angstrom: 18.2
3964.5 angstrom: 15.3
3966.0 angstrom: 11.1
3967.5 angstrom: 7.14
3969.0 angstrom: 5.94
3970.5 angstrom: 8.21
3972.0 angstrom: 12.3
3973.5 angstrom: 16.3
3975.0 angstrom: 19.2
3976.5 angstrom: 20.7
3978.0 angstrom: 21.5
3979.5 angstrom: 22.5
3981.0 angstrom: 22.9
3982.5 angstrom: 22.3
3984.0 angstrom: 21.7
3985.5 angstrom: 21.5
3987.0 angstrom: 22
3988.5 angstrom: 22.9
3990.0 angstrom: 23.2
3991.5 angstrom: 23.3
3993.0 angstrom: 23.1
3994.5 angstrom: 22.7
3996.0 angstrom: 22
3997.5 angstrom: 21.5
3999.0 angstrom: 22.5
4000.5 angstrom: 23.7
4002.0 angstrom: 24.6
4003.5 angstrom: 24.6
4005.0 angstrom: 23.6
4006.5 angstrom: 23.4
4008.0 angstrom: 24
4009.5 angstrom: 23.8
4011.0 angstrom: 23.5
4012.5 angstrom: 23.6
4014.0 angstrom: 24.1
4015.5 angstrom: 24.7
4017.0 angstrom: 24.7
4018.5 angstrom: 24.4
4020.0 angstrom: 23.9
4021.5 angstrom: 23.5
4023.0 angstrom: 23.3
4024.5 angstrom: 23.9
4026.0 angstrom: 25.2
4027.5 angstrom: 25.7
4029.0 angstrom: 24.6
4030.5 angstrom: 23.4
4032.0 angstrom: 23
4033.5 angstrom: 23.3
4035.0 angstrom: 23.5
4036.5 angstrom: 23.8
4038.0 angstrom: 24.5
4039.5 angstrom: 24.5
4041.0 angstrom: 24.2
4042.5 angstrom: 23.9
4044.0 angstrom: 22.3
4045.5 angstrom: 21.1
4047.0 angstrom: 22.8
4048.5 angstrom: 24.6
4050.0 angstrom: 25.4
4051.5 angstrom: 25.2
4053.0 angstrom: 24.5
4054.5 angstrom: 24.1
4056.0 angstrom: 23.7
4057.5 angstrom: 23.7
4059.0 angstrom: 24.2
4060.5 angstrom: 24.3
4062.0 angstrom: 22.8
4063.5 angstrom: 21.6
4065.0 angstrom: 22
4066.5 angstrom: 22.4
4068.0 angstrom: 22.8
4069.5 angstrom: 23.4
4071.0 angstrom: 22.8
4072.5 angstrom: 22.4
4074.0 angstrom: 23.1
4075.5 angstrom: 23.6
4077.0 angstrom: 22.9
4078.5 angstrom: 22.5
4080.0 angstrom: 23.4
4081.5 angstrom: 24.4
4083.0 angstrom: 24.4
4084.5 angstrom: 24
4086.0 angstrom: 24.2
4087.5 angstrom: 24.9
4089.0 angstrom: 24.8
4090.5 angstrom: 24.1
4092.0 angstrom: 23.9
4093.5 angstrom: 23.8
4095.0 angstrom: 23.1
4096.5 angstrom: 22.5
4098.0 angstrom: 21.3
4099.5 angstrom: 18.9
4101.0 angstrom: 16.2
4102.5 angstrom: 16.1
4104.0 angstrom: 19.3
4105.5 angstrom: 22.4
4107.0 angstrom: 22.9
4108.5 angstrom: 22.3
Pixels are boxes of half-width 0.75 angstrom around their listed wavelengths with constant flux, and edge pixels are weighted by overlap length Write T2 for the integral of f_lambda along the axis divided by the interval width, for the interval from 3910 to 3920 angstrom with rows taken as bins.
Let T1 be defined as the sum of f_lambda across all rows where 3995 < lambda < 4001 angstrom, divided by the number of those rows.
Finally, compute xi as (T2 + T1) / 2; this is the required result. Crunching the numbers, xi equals 22.2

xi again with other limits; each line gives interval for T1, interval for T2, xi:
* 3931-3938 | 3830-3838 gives 11.0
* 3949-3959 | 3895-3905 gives 21.5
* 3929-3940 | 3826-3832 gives 13.3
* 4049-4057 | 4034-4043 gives 24.3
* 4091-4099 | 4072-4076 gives 23.0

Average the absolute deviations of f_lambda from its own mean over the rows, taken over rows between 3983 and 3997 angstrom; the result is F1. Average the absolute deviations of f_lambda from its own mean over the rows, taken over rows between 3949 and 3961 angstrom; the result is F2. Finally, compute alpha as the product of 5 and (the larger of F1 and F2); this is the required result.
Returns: 3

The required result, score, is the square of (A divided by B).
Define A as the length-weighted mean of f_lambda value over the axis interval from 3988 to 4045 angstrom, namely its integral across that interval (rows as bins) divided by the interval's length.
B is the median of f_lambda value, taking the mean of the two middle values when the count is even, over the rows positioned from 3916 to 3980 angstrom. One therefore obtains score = 1.42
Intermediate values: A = 23.7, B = 20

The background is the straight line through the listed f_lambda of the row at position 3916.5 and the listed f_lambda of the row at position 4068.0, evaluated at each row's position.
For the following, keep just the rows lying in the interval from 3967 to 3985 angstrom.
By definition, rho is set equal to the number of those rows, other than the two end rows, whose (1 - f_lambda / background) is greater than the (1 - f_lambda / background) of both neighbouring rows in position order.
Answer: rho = 1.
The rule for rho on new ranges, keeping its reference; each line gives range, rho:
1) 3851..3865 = 1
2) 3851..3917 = 7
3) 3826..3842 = 1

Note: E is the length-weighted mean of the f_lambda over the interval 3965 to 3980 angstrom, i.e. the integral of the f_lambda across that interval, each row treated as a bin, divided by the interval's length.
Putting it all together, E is 14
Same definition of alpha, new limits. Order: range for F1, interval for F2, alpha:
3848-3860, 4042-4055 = 6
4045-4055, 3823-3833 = 7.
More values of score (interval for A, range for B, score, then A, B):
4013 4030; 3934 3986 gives 1.36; 24.3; 21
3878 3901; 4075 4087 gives 0.71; 20.1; 24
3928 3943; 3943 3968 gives 0.31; 12.1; 22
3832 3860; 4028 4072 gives 0.67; 19.4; 24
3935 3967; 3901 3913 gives 0.78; 19.0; 21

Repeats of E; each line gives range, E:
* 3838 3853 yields 21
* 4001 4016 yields 24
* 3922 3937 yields 13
